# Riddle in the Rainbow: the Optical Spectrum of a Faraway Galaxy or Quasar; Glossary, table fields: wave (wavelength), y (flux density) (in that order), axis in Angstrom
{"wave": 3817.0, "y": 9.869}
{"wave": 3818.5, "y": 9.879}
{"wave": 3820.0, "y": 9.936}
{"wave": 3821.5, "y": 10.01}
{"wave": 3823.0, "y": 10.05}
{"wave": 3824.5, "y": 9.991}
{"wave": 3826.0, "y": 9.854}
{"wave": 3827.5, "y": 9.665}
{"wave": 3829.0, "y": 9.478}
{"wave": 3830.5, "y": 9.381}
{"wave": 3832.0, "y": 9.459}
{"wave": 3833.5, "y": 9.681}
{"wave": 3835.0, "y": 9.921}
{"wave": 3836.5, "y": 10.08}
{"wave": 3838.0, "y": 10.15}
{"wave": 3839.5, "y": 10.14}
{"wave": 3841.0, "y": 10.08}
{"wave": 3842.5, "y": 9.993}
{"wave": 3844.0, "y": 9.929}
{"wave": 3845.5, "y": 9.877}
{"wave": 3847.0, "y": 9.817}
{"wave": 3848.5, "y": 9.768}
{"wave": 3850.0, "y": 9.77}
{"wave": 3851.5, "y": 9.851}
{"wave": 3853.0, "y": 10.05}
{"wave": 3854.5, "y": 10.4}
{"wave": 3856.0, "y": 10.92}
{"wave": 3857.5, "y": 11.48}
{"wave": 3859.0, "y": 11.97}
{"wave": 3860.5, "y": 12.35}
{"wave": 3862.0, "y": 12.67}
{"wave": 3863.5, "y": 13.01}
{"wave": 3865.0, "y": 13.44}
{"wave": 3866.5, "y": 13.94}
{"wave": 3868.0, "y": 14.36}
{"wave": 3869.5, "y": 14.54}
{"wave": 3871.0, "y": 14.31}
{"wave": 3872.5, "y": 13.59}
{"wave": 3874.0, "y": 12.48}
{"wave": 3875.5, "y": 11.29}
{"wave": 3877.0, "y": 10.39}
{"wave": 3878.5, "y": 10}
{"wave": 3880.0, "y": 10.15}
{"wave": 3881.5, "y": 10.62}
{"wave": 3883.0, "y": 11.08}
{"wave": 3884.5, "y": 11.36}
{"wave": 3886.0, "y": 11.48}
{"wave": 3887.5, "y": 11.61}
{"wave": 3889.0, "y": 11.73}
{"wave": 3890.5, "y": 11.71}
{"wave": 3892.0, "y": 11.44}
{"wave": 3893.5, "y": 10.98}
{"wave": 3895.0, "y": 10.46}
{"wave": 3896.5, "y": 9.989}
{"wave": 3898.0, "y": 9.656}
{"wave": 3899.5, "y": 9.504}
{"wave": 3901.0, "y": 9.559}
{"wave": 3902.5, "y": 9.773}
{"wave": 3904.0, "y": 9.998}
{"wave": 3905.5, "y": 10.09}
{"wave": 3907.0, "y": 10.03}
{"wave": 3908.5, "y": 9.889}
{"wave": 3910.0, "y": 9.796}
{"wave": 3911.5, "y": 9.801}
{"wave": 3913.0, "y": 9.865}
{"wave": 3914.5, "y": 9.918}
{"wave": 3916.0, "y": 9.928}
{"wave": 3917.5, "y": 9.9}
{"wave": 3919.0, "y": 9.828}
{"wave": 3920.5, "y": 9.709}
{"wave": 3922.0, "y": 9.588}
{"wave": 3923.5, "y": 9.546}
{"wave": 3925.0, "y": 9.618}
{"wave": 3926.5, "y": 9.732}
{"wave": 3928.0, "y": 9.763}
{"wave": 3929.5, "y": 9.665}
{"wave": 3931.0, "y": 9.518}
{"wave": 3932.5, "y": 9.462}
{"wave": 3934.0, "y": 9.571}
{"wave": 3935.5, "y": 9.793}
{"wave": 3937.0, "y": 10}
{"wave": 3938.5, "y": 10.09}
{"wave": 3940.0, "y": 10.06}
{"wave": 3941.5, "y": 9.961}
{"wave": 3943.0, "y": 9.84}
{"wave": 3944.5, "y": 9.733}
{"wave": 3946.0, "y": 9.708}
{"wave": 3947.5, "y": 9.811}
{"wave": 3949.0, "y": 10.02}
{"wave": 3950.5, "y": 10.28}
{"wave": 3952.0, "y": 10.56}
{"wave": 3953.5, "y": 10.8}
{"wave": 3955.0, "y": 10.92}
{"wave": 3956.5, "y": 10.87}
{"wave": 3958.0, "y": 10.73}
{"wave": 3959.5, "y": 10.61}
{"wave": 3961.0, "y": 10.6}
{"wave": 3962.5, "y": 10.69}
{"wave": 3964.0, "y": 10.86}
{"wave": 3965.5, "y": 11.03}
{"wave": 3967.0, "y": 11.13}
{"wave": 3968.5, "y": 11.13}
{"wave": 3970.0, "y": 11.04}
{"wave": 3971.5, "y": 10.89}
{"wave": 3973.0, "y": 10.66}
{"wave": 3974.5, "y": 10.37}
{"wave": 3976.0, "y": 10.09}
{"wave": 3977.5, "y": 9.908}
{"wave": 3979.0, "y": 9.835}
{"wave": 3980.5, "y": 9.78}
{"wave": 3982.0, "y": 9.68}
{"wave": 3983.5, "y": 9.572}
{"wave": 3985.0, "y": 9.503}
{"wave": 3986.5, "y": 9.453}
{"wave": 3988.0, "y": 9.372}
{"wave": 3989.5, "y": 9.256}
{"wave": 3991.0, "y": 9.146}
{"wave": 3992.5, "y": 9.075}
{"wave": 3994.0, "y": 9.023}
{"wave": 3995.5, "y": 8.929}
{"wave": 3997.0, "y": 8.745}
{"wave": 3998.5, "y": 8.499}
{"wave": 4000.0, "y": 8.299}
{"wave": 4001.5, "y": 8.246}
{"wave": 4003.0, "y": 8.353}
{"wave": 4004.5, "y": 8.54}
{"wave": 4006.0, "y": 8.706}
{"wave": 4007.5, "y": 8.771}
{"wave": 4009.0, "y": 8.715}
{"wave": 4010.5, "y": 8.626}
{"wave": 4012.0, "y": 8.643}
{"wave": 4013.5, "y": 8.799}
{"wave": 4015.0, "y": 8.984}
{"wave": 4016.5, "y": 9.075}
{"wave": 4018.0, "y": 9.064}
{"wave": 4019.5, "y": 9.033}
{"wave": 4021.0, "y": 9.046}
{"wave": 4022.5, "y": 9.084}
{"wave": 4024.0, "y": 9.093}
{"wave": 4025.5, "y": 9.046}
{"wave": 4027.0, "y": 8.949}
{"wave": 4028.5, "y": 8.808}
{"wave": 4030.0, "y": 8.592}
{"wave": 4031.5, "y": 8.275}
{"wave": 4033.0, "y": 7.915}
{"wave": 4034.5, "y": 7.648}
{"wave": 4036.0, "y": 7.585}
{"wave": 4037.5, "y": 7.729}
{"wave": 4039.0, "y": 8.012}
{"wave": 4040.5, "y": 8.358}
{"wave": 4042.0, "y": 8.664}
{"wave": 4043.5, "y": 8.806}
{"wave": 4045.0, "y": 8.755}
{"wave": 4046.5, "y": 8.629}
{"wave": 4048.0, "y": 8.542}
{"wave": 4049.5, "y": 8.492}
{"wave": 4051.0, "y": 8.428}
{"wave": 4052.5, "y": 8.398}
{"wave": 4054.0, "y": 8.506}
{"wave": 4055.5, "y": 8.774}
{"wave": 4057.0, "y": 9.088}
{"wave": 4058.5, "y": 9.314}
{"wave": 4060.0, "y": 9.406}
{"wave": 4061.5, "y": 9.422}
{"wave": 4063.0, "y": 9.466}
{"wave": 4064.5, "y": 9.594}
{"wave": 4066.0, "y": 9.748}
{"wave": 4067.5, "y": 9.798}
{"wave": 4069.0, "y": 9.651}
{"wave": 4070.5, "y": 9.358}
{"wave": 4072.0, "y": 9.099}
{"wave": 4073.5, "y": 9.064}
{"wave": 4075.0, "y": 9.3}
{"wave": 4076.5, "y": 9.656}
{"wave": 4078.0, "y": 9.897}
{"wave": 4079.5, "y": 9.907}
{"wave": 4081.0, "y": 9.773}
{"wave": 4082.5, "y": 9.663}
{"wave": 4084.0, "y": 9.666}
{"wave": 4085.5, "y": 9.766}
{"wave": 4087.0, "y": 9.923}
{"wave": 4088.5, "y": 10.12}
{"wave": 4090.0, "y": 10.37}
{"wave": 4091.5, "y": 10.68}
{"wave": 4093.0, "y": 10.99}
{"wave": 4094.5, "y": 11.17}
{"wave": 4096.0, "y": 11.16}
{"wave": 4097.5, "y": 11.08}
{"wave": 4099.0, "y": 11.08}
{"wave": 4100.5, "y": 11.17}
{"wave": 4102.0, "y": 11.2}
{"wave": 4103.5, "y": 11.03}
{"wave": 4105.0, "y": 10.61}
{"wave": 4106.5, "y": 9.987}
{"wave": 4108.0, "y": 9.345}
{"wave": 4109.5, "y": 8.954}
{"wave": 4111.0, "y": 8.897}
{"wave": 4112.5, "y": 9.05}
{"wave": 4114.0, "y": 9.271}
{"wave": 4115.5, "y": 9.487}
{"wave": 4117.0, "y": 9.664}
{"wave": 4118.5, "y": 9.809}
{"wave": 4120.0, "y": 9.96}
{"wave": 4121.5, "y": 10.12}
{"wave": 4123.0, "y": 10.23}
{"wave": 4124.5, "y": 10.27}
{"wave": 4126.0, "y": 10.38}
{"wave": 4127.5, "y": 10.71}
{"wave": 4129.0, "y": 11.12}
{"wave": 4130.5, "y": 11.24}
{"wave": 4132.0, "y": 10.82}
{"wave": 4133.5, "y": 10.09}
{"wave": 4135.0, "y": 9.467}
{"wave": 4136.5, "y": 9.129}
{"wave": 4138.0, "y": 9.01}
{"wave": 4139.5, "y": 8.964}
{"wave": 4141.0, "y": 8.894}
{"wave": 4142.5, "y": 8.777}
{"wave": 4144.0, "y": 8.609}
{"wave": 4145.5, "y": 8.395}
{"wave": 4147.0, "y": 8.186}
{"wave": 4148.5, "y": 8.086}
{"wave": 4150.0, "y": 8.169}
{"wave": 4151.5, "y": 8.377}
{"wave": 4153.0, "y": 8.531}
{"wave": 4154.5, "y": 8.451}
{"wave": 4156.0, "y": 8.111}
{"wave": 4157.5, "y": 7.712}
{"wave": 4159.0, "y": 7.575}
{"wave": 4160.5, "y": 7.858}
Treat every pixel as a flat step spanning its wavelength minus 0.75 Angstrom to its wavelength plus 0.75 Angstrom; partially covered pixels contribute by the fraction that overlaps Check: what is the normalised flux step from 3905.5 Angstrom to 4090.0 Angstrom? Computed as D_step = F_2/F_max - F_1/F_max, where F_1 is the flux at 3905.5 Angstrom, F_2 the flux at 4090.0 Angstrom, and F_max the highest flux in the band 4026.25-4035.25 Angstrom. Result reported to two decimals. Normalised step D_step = 0.03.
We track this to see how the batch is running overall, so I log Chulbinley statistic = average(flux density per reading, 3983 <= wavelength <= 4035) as 8.8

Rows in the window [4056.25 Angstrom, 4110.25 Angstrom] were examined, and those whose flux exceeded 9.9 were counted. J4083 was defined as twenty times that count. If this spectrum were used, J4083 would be 300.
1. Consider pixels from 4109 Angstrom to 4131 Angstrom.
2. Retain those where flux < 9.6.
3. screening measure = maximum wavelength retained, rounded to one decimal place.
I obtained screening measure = 4115.5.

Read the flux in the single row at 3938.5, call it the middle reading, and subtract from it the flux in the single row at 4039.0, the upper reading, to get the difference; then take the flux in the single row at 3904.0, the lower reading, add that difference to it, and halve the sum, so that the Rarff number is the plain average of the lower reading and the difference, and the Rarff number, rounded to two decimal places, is 6.04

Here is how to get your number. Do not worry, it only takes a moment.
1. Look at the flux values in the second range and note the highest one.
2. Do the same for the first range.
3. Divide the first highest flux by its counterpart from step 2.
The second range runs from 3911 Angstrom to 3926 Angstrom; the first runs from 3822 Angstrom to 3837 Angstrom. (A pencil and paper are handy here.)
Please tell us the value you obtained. 0.98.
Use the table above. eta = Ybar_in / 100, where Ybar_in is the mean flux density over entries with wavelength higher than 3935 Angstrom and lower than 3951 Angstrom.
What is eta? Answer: 0.099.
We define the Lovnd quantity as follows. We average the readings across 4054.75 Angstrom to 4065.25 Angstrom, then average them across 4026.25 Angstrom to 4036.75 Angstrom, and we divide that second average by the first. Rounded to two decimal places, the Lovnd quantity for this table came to 0.89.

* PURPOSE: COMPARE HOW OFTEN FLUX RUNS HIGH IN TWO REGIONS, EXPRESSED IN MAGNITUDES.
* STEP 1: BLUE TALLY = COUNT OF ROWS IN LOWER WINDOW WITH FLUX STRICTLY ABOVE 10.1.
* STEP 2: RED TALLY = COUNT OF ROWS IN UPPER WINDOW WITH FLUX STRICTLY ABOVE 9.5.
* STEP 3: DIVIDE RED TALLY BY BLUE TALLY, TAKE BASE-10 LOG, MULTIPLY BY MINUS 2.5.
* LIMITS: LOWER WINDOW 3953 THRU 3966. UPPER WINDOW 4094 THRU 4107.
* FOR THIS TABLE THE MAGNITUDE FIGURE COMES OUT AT 0.0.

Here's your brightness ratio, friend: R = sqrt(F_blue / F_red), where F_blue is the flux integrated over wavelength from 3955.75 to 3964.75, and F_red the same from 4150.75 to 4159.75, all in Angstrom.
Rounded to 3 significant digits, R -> 1.15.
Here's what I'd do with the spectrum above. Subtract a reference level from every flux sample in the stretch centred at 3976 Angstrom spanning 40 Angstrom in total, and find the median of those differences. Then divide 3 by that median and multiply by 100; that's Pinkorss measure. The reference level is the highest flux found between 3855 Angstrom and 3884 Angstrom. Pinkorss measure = -67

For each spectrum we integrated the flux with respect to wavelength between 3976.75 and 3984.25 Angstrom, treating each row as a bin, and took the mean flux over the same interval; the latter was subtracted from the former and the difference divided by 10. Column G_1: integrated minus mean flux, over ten 6.3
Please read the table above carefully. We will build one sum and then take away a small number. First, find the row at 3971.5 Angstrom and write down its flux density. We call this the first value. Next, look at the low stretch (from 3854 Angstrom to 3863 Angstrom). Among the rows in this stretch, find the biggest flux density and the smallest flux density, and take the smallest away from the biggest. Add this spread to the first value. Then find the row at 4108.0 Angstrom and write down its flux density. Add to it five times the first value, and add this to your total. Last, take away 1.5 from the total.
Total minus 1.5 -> 75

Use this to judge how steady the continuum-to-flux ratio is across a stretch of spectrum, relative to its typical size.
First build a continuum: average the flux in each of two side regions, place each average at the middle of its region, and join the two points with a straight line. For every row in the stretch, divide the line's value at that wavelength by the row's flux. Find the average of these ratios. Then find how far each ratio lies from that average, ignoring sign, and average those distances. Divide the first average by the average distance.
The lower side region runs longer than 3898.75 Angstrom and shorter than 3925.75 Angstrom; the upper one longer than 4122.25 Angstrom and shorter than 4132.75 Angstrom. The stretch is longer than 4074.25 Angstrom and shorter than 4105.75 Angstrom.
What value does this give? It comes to 18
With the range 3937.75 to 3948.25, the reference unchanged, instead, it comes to 71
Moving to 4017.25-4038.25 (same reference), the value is 15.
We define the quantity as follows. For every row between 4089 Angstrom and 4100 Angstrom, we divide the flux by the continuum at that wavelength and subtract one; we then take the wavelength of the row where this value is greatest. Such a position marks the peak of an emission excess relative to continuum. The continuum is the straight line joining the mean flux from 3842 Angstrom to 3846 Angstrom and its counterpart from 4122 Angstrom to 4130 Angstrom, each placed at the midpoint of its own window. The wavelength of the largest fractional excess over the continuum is 4094.5 Angstrom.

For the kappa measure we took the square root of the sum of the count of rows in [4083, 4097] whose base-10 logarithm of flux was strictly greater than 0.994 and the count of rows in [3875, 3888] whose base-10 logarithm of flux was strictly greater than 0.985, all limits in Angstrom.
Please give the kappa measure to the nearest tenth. 4.0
